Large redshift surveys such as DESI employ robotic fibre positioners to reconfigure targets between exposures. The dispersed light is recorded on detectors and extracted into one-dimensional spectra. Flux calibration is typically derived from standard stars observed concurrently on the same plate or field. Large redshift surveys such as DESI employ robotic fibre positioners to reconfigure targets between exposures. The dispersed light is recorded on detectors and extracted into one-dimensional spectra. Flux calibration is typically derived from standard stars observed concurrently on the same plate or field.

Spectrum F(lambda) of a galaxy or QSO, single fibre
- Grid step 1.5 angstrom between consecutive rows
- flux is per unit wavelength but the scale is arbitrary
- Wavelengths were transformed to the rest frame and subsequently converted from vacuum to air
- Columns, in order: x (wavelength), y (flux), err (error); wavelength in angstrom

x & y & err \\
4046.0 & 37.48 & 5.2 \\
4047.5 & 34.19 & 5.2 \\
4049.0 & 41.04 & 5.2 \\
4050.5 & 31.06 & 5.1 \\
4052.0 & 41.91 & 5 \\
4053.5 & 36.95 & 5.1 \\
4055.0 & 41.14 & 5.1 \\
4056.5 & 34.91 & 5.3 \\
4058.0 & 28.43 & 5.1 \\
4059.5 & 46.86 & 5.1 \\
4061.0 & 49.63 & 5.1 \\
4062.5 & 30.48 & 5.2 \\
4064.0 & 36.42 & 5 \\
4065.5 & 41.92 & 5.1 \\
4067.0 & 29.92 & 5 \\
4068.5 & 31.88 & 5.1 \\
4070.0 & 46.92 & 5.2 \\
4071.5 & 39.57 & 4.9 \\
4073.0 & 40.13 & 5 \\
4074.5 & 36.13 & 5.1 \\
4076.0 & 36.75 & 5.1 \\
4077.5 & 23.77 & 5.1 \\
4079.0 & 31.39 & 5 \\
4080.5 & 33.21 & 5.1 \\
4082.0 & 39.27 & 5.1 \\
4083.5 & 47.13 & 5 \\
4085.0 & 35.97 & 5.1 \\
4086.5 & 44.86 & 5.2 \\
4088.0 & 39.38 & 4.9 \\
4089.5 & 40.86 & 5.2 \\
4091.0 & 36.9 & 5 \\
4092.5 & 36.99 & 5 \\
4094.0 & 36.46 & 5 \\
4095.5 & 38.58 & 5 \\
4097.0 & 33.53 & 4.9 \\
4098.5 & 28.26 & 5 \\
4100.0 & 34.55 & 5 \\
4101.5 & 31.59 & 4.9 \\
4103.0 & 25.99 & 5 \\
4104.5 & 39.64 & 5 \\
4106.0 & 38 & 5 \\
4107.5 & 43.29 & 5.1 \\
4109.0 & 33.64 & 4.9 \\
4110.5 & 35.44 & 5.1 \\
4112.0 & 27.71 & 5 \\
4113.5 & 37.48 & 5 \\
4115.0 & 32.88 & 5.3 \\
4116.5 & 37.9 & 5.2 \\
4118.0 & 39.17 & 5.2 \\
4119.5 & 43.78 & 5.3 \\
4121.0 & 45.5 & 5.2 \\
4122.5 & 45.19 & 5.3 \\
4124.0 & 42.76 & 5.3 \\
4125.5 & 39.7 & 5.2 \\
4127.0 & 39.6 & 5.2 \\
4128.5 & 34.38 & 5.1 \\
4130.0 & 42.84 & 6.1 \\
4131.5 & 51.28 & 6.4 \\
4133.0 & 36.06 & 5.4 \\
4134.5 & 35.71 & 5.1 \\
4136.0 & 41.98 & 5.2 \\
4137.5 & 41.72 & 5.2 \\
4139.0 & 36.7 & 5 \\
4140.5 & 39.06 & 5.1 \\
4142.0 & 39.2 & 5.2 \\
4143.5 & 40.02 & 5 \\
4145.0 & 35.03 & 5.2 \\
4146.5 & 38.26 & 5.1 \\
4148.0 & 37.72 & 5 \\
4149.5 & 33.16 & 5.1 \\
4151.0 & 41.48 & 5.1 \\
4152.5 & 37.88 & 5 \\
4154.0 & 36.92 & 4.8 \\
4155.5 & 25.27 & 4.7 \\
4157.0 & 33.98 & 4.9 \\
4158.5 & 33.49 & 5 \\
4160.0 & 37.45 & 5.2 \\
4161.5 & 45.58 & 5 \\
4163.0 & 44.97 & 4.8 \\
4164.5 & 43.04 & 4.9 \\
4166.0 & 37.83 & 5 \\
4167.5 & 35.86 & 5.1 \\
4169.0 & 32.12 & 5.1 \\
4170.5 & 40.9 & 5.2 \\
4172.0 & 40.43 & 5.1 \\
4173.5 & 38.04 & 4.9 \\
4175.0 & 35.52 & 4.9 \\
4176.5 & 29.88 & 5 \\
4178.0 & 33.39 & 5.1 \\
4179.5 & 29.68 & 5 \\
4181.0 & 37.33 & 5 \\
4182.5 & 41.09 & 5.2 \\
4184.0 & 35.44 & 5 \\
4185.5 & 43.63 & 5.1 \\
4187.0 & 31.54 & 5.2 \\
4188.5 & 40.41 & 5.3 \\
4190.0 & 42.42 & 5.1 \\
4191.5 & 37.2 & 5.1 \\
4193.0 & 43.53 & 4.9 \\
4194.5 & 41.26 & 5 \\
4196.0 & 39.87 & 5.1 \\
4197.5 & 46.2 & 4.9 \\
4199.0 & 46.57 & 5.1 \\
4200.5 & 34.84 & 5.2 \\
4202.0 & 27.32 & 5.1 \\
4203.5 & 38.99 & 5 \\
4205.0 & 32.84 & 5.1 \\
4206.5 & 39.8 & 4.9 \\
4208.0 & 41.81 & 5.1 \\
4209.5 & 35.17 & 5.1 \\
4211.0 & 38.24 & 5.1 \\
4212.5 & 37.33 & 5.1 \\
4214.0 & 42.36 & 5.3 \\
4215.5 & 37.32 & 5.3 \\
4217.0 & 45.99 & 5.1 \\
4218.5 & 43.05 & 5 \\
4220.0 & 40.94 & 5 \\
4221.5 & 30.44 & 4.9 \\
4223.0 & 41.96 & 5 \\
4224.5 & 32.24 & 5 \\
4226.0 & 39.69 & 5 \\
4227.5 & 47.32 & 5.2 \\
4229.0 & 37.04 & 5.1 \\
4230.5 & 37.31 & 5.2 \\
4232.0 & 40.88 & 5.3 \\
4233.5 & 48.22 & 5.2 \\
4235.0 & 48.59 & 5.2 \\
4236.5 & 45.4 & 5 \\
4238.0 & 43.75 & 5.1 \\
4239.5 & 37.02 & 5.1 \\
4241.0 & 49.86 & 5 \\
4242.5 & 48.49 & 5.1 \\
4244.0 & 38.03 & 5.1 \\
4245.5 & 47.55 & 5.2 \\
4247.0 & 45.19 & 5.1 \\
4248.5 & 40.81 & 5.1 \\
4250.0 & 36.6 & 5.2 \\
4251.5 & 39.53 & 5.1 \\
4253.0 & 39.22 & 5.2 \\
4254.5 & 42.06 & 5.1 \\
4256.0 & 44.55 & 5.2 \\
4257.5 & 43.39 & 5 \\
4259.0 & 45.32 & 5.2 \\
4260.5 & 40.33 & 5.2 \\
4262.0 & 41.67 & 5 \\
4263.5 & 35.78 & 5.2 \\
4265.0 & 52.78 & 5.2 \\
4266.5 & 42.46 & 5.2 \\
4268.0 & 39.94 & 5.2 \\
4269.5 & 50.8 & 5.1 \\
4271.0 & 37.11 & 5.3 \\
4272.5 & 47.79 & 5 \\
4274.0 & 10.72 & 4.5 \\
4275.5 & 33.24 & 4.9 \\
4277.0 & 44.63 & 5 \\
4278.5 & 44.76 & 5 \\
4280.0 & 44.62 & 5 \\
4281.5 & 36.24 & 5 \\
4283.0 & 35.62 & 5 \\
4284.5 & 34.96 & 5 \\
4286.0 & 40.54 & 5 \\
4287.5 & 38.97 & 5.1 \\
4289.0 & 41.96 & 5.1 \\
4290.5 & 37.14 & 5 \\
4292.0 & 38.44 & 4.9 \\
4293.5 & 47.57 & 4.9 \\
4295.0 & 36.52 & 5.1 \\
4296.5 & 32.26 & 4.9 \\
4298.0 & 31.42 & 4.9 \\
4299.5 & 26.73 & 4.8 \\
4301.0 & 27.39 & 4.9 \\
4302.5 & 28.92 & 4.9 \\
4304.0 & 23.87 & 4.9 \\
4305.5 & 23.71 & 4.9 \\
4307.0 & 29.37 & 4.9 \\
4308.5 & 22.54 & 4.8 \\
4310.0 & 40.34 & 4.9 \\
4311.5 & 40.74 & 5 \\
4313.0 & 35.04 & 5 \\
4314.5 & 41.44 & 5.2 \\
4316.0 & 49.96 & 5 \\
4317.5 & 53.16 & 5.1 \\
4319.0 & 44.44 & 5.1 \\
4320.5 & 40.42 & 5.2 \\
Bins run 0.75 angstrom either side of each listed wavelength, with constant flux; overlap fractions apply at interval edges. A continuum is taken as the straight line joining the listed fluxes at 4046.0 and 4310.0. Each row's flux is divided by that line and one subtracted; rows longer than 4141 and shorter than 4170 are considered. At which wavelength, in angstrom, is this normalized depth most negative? 4155.5 angstrom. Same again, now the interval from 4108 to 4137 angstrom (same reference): 4112.0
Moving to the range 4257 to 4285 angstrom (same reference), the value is 4274.0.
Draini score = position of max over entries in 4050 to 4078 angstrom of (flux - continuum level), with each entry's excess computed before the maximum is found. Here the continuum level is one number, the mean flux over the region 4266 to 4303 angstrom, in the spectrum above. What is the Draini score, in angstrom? 4061.0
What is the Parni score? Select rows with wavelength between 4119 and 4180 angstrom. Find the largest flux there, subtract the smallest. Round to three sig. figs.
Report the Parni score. 26.0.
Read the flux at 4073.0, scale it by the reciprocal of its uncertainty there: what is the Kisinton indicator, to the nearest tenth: 8.0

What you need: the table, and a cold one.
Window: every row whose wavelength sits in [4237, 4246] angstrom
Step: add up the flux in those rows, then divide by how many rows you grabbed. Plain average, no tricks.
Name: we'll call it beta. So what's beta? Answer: 44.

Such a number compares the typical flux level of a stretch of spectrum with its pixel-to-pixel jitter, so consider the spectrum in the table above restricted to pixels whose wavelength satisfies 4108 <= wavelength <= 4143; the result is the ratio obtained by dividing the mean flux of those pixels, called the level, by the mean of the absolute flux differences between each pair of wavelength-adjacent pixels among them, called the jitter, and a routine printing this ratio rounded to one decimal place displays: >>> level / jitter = 9.1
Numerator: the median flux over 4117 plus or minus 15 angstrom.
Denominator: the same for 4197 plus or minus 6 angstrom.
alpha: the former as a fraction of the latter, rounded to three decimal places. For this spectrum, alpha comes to 0.971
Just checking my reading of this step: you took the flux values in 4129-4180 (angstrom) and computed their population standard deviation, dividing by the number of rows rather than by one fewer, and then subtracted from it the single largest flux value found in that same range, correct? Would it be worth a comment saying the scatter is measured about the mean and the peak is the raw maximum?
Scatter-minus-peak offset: -46.3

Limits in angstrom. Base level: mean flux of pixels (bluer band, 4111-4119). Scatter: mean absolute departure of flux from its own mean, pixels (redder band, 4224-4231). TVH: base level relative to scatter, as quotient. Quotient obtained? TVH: 9.2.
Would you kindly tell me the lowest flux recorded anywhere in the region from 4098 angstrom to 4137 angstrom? 25.99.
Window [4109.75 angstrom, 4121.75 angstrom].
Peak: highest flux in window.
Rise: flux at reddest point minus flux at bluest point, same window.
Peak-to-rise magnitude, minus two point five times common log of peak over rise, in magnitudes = -1.6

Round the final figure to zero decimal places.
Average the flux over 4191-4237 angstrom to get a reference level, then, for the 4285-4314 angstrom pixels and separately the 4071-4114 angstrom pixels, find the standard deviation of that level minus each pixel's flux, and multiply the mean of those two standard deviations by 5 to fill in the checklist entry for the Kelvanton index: 31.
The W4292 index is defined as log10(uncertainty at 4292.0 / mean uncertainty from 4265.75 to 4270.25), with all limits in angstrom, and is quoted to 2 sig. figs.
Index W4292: -0.023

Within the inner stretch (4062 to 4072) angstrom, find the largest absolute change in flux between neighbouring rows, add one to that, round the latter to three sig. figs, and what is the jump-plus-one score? 16.0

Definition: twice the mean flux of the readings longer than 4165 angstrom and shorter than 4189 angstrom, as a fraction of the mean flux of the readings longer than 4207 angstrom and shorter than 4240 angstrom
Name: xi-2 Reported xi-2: 1.80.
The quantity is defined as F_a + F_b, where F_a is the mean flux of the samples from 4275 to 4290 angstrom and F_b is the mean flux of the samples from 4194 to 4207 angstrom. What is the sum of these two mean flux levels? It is 78.2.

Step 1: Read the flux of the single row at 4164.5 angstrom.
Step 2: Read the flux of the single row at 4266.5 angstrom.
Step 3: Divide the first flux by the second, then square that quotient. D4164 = 1.03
